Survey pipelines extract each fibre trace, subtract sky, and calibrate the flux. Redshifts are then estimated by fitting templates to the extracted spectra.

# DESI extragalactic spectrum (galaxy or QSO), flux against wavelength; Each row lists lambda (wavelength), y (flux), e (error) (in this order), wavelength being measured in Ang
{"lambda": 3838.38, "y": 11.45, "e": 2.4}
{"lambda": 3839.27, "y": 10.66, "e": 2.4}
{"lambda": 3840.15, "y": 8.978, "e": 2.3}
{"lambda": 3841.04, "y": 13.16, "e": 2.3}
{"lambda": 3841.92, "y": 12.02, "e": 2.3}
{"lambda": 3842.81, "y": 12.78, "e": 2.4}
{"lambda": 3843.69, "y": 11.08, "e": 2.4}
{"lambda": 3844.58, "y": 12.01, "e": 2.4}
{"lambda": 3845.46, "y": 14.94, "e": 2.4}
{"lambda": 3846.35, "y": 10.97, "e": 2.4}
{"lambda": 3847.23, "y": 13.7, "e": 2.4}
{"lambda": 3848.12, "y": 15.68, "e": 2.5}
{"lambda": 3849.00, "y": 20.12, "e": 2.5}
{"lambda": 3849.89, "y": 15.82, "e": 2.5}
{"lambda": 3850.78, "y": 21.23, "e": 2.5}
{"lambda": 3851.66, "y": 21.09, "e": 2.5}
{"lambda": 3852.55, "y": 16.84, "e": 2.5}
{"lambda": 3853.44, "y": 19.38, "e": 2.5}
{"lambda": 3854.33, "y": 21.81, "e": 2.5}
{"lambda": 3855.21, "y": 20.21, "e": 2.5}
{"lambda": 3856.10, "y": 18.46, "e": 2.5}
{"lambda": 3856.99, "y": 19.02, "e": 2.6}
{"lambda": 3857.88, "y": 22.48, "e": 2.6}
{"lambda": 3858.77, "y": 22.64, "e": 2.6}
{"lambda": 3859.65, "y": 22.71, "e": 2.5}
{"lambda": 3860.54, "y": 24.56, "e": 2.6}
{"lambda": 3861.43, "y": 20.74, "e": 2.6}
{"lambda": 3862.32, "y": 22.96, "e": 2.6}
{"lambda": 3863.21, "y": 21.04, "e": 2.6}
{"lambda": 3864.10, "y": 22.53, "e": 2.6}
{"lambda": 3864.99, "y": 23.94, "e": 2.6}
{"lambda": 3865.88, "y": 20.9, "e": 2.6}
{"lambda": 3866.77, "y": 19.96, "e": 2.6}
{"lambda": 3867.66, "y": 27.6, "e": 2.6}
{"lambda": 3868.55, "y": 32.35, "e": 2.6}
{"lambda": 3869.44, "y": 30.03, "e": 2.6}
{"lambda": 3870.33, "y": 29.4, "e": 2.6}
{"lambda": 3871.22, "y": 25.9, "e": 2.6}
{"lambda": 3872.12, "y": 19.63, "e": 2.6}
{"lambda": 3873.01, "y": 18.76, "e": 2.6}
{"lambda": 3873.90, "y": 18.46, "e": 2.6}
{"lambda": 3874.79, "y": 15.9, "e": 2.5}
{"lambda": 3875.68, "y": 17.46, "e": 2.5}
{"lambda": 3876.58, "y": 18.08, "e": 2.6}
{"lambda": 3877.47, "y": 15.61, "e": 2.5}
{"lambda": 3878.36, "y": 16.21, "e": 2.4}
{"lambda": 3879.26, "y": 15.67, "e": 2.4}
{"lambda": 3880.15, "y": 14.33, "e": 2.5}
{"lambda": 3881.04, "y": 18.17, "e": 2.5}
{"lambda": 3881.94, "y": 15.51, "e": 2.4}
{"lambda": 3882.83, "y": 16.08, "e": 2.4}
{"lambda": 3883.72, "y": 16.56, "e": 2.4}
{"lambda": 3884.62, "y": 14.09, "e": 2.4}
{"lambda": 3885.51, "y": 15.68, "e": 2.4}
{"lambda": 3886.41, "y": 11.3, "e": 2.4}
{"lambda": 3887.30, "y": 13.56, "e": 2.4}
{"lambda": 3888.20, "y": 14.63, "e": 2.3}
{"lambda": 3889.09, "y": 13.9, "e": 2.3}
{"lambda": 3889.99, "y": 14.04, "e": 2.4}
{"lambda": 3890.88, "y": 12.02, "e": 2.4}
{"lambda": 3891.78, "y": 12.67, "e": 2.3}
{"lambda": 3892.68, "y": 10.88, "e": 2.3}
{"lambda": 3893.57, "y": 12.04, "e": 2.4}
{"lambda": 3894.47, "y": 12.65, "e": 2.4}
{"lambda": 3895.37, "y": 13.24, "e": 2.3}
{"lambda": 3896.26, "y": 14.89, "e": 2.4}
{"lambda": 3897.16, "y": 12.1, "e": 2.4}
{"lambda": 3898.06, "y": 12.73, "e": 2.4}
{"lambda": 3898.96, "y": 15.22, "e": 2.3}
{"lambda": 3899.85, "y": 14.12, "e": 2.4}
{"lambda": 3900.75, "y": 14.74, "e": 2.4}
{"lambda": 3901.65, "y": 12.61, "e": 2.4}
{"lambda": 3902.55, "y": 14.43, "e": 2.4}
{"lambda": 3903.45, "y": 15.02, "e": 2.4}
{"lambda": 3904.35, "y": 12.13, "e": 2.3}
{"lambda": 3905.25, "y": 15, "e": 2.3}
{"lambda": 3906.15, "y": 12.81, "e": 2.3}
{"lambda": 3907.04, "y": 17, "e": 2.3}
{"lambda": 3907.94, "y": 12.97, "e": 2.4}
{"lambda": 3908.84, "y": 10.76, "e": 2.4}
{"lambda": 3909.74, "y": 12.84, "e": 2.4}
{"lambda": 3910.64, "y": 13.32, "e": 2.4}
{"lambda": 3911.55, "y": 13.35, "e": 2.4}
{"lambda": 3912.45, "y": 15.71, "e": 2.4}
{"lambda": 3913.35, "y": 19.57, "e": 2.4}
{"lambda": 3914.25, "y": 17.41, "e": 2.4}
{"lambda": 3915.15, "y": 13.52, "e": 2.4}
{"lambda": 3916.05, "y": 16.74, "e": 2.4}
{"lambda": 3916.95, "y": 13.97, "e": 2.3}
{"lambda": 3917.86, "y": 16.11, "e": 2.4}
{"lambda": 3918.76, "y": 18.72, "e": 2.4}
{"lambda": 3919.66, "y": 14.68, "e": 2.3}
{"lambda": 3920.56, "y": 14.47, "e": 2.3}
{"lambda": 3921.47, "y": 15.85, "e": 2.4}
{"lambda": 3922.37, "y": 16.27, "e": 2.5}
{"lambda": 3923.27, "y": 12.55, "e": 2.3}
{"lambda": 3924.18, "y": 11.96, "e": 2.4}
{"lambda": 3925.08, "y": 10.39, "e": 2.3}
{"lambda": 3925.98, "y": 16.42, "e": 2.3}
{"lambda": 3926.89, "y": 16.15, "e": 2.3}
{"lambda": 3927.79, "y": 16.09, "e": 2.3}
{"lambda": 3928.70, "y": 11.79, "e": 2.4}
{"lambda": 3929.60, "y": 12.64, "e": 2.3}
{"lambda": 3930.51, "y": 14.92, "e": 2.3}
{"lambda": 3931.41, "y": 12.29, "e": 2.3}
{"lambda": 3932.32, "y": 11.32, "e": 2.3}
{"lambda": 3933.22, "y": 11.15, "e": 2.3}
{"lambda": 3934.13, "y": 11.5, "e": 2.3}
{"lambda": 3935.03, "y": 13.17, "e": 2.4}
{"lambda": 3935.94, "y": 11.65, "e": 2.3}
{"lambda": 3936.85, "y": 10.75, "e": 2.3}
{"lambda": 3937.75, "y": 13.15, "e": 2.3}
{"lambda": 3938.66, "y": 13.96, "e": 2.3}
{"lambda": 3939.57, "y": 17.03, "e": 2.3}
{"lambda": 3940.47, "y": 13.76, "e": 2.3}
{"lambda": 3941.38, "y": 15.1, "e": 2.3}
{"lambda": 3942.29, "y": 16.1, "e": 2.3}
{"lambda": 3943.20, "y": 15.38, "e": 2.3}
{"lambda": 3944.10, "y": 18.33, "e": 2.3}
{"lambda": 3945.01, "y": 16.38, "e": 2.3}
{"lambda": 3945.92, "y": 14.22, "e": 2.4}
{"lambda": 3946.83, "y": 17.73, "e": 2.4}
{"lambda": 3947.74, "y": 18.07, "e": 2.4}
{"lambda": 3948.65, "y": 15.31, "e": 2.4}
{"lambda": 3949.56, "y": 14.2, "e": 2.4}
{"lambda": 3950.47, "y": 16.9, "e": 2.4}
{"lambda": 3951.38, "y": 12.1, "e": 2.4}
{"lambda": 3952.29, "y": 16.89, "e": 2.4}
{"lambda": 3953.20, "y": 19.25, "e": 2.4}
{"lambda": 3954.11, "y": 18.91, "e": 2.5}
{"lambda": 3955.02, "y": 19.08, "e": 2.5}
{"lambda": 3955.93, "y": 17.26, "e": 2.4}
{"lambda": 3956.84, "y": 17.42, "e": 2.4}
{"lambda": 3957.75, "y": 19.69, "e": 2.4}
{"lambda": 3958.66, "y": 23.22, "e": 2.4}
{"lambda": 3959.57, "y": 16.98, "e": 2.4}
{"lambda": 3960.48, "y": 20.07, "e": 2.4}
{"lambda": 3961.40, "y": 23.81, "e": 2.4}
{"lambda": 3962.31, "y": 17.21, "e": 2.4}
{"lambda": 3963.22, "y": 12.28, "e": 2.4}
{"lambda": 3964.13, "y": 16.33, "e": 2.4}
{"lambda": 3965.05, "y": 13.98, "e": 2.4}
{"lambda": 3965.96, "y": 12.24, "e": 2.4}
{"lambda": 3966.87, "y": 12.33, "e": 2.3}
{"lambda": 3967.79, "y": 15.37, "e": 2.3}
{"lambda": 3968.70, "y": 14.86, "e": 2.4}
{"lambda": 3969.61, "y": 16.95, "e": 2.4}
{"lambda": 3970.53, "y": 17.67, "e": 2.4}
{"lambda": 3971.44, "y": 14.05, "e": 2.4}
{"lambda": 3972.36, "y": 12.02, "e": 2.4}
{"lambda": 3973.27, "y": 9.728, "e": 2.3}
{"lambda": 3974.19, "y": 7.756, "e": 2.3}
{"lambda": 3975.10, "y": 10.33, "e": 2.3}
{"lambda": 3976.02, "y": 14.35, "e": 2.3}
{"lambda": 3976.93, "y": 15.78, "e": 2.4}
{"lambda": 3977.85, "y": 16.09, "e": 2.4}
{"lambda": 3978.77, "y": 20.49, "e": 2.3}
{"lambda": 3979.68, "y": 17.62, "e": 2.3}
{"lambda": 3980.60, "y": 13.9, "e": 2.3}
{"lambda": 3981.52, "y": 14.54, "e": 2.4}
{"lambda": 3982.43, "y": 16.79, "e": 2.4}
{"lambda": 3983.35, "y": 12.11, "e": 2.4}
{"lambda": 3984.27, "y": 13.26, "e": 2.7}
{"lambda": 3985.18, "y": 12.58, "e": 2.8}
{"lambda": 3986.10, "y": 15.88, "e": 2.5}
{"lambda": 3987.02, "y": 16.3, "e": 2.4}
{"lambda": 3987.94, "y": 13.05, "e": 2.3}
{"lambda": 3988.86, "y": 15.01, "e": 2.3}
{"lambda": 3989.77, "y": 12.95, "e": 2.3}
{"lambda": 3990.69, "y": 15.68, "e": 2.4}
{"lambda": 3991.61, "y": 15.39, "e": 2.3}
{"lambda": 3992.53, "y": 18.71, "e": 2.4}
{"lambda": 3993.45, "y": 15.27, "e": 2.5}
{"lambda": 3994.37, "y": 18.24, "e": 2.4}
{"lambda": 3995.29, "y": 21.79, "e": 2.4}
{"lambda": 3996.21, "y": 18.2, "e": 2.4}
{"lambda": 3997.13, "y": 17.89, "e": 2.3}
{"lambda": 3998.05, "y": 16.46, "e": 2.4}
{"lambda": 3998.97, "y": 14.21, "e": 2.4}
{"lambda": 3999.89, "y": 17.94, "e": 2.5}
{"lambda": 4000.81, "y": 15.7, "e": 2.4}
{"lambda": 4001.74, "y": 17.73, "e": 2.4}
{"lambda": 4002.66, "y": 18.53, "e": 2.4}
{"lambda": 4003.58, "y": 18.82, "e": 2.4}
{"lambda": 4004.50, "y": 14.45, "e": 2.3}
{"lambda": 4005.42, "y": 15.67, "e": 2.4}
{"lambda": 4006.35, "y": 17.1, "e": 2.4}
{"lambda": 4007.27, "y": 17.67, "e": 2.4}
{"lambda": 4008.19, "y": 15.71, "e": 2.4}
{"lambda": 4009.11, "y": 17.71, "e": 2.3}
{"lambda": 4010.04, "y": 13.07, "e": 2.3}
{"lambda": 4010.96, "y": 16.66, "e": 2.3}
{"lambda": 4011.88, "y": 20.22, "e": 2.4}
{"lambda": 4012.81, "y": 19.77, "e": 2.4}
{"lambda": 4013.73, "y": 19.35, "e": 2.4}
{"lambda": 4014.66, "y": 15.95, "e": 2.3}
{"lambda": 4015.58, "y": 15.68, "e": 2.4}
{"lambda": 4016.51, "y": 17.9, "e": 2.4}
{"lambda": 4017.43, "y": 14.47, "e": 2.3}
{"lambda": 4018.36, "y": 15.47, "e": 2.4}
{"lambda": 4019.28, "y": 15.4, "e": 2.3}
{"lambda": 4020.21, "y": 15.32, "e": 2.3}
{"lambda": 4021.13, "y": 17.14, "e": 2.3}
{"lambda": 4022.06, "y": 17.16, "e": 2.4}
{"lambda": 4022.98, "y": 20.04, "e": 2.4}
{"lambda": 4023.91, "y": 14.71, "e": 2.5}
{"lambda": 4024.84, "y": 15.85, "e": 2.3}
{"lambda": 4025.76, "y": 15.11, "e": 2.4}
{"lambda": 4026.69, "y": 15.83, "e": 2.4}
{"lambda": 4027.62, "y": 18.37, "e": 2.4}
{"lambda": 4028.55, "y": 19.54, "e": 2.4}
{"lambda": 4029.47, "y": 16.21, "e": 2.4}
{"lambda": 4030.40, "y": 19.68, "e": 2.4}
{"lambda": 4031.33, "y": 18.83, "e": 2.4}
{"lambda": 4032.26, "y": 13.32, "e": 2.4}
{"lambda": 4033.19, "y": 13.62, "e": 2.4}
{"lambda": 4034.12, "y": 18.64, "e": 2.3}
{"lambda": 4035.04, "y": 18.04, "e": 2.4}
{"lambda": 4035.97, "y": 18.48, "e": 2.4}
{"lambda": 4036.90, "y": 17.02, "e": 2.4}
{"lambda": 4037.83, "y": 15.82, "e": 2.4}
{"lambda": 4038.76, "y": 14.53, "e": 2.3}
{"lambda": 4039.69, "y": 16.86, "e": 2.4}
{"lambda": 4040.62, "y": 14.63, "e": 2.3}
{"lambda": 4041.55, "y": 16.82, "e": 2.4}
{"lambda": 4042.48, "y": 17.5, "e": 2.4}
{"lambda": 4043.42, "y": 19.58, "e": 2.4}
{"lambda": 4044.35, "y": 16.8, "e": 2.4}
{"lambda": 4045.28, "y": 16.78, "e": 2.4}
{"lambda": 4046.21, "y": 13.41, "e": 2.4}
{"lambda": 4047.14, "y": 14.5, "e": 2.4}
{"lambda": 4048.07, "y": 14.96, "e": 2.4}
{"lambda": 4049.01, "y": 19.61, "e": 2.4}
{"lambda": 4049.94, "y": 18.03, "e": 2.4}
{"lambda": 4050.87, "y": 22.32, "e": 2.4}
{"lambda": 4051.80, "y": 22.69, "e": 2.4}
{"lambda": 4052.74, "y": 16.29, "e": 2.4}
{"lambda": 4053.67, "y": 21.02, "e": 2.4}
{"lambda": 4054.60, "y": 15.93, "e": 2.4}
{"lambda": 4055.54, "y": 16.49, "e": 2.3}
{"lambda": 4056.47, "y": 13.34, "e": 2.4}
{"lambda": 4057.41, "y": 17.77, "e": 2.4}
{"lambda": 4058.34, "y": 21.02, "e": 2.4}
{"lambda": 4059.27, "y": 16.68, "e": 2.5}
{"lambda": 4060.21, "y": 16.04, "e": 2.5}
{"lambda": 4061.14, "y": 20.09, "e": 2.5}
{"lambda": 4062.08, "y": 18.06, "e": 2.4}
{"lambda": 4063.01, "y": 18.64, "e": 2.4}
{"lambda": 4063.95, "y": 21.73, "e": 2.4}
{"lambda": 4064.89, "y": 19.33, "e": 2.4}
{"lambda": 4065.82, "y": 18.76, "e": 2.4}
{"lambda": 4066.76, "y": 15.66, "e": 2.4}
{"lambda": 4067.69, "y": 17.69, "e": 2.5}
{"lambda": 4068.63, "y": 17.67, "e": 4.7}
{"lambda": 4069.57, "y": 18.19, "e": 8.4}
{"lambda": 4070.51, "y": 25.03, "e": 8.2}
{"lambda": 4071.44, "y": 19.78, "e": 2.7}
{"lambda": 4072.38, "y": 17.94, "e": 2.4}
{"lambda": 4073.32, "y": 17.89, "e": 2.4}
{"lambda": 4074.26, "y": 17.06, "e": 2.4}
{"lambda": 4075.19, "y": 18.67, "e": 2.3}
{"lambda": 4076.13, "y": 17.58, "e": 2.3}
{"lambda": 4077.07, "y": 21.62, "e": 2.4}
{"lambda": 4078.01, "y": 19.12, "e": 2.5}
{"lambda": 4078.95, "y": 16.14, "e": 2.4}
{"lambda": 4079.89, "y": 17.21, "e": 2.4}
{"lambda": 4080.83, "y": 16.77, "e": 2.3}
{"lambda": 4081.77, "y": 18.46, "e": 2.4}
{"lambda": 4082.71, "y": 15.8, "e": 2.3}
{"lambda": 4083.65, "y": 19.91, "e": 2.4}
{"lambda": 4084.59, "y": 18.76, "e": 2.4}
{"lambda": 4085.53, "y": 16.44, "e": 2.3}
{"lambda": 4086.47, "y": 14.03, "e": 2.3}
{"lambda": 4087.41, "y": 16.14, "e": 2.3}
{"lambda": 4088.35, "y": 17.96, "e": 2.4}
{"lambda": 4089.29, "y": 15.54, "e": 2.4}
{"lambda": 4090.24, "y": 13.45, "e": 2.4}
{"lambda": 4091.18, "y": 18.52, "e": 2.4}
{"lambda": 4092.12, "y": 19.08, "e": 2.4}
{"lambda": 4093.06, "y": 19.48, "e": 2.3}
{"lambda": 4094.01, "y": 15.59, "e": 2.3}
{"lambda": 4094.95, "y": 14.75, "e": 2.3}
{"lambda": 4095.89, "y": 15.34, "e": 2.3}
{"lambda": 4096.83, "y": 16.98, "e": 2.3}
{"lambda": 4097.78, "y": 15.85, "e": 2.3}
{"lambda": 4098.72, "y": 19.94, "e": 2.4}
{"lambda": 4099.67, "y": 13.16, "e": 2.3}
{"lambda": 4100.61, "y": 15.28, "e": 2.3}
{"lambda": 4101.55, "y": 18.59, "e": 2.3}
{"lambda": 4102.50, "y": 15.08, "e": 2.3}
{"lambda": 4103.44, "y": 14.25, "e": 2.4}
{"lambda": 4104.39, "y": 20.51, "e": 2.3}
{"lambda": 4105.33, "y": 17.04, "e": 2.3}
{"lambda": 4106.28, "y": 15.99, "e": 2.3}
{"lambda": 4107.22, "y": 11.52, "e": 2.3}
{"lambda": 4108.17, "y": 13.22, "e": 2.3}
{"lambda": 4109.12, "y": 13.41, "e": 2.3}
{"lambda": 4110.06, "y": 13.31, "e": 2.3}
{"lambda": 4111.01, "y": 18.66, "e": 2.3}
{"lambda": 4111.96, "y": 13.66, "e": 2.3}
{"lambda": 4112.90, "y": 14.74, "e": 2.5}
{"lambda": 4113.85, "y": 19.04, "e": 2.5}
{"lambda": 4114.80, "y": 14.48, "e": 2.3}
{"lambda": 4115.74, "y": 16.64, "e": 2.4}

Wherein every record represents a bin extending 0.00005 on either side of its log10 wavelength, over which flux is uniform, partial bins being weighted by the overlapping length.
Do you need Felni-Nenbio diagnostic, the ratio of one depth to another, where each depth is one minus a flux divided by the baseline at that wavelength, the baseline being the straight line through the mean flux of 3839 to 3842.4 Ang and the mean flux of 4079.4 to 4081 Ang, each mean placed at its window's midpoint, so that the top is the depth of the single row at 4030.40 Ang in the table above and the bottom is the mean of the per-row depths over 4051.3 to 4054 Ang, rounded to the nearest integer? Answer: 1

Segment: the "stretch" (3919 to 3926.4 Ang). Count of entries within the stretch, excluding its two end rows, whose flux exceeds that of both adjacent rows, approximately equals 1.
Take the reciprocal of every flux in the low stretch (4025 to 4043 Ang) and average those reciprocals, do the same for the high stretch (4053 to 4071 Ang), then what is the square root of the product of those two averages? 0.0579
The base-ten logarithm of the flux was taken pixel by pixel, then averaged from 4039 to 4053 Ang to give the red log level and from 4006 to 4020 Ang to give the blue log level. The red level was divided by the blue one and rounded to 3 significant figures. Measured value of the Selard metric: 1.01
